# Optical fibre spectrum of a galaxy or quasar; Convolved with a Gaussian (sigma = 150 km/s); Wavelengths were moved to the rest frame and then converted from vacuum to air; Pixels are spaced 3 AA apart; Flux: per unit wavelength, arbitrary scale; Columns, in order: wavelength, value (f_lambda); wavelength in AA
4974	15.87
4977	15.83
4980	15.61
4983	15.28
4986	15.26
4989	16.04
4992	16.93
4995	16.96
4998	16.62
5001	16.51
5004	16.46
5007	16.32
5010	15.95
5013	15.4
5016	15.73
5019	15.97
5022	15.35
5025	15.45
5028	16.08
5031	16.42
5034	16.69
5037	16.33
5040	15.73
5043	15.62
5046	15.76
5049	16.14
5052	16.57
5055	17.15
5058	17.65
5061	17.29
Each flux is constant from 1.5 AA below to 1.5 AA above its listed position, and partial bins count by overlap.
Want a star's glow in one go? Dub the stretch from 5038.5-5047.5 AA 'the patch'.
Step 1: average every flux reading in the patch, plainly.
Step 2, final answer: 15.7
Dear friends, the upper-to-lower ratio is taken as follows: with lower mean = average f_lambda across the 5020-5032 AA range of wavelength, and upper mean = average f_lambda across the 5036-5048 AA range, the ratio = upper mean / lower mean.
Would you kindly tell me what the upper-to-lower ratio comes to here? 1.00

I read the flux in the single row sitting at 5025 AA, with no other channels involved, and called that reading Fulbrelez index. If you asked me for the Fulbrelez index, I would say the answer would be 15.45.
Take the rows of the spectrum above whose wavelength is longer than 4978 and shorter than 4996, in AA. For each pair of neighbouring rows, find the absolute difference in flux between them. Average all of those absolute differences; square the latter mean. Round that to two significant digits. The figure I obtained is 0.17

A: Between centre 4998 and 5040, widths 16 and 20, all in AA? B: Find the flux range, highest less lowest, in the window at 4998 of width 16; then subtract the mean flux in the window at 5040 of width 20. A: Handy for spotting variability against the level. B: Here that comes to -15.6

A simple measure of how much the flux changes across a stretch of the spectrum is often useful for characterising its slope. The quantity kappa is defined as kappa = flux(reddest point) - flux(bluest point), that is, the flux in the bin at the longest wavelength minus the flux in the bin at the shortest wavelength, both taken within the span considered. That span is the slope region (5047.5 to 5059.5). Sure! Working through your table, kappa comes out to 1.5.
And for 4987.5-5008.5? 0.3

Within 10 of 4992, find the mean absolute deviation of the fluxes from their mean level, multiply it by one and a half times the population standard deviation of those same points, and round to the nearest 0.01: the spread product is 0.60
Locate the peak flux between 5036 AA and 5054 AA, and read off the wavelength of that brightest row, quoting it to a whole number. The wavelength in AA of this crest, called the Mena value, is 5052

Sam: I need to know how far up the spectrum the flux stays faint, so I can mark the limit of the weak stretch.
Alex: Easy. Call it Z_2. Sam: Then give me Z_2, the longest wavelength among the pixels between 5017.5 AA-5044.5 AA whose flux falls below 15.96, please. 5043 AA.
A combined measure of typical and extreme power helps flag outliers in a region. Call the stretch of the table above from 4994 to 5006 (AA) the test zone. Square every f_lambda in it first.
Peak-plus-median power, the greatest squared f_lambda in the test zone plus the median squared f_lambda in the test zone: 562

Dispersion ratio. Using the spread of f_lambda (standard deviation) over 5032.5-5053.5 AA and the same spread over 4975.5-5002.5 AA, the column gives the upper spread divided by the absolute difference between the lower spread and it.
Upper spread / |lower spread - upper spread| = 2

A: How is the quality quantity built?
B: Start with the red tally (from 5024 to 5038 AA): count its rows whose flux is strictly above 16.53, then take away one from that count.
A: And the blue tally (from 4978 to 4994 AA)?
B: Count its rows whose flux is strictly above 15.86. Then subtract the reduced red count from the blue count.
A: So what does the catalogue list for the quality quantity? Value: 2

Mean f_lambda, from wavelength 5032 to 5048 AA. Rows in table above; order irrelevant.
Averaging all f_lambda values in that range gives 16.0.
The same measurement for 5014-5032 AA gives 15.8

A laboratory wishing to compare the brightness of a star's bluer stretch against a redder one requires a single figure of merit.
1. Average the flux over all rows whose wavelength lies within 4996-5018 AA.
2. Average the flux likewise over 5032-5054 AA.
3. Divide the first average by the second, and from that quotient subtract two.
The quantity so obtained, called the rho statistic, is -1.00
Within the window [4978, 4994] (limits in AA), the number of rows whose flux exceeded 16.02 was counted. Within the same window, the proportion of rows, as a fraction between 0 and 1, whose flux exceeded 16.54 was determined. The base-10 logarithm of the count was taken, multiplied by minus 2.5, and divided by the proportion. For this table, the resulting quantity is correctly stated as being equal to -4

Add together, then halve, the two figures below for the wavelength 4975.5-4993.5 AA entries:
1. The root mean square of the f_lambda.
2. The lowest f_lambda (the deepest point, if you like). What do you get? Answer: 15.5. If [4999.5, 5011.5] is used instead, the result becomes 16.1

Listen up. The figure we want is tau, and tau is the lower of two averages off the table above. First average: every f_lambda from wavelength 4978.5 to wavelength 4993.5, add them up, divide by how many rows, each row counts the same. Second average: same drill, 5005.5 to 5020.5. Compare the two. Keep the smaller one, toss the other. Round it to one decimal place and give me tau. 15.8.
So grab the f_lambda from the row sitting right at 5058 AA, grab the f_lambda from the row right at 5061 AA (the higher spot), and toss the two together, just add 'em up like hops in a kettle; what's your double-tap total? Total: 34.9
